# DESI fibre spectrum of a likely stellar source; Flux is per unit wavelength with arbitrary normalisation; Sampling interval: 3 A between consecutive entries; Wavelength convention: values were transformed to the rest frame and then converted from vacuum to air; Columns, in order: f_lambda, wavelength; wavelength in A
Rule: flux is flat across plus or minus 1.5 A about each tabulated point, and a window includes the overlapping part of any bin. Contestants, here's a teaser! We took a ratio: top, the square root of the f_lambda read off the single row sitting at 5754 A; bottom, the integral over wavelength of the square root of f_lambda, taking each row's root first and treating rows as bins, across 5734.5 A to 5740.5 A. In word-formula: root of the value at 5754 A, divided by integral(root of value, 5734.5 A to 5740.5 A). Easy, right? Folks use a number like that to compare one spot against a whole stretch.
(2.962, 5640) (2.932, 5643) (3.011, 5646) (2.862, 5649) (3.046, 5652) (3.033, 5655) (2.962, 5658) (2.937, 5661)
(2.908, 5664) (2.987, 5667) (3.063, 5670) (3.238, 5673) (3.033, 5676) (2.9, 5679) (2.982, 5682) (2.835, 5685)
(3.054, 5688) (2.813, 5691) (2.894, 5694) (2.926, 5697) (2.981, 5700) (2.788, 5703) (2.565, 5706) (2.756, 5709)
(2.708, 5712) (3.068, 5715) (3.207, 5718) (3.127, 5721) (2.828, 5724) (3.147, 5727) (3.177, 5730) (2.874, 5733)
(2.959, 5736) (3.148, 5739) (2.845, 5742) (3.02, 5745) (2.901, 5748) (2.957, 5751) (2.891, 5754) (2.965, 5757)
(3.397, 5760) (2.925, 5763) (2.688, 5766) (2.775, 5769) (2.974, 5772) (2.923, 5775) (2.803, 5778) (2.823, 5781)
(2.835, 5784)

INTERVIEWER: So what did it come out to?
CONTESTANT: 0.162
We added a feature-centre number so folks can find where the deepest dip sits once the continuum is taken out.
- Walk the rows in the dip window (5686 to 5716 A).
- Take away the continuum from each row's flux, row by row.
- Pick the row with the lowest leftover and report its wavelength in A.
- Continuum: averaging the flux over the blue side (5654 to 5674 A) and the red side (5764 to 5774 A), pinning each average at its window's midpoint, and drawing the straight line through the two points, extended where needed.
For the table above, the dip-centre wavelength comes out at 5706 A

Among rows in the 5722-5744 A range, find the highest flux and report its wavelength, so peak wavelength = 5730 A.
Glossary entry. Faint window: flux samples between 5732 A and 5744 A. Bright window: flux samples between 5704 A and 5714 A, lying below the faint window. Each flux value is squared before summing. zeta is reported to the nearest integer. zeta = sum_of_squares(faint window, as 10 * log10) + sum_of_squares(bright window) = 37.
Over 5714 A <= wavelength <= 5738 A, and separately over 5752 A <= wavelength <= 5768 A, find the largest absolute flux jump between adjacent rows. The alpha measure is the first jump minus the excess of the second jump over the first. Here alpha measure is 0.17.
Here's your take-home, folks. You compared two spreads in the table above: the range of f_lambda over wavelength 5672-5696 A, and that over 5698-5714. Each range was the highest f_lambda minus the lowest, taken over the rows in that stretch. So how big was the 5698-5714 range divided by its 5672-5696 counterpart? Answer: 1.0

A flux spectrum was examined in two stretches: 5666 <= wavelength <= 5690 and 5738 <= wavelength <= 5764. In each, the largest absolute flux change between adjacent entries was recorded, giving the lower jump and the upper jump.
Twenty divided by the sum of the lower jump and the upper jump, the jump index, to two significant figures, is 29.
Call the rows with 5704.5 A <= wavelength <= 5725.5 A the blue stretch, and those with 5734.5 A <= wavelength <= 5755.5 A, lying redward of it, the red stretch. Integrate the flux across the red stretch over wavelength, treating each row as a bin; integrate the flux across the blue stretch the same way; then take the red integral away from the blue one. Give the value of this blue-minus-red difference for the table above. -1.4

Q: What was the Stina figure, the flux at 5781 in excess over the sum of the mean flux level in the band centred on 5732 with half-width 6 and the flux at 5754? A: -3.11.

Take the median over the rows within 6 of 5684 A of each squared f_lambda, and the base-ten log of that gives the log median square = 0.937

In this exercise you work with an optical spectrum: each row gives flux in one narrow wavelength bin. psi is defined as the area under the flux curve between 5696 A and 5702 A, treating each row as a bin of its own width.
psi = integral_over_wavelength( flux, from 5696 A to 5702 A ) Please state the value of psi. 18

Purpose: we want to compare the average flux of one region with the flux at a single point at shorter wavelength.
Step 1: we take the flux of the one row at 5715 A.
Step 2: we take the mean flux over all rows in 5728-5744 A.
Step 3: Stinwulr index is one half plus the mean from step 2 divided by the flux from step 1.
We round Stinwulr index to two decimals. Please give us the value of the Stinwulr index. 1.48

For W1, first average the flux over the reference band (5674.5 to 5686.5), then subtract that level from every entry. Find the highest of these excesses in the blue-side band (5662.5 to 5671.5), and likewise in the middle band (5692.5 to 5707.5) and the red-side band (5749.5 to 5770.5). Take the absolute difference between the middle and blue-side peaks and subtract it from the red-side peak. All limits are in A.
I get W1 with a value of 0.38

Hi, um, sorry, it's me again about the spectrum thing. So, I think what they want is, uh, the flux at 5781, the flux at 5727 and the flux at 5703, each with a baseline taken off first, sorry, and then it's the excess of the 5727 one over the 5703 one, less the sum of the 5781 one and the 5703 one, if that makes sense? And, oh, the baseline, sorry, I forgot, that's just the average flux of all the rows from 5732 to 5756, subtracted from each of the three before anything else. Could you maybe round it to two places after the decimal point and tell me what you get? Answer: 0.65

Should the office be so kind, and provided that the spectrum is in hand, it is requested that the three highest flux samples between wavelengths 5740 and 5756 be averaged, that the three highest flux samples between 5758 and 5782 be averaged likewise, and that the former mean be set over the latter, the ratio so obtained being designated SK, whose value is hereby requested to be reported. 0.955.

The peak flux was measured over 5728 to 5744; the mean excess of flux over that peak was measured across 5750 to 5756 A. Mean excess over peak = -0.25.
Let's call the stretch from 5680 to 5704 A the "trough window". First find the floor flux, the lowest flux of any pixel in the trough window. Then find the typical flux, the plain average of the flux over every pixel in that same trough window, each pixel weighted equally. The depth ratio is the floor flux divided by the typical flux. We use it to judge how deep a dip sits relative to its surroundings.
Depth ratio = 0.958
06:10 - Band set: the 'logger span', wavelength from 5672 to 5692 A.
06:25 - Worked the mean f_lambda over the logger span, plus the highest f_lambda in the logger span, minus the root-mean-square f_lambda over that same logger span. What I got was 3.23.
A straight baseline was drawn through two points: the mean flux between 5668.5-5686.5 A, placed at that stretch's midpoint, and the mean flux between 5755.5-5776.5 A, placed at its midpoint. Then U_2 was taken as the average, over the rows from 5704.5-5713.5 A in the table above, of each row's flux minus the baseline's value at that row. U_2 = -0.31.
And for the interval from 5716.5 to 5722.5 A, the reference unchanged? 0.19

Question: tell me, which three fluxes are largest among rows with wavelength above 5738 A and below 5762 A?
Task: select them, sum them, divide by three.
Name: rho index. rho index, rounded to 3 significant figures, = 3.19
